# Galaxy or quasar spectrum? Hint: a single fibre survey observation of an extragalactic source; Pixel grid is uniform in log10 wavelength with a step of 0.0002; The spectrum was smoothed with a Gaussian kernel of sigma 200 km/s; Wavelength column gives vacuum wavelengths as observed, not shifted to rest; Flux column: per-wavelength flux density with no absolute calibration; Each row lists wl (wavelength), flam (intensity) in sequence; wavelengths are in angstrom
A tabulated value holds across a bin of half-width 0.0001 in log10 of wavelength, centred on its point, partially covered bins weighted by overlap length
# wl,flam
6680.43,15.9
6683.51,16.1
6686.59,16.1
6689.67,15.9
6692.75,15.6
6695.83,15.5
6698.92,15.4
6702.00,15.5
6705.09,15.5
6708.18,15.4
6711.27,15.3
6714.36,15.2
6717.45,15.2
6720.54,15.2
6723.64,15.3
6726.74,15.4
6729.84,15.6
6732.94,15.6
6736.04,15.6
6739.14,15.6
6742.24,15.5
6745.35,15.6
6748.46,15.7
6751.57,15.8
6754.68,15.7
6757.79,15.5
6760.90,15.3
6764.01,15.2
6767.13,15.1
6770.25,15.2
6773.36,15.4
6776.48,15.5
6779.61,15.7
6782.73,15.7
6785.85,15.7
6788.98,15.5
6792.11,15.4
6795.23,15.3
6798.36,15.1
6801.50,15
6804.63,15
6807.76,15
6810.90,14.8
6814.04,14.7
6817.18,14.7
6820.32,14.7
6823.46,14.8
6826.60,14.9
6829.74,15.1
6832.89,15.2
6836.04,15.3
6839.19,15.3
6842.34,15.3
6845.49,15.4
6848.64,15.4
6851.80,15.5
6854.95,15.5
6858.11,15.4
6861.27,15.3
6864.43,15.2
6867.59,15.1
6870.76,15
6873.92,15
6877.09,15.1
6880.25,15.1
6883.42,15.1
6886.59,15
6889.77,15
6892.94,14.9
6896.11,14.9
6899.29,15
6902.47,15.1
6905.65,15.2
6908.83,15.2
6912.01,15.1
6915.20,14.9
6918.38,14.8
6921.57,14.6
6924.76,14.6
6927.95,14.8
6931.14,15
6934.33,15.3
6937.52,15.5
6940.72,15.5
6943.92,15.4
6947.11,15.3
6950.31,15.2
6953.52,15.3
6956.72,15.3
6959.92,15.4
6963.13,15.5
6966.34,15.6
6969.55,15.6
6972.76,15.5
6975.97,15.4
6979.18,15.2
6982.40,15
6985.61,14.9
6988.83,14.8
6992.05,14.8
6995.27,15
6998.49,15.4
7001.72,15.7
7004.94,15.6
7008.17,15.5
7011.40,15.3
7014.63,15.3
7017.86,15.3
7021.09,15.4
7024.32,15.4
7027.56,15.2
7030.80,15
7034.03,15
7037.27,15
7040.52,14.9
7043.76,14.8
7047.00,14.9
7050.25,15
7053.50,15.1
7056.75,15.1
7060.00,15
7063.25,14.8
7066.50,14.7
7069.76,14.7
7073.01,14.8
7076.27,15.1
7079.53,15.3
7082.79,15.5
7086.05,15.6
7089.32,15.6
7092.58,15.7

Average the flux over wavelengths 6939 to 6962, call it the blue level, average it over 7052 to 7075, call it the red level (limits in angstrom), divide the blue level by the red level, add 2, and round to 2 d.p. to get 3.03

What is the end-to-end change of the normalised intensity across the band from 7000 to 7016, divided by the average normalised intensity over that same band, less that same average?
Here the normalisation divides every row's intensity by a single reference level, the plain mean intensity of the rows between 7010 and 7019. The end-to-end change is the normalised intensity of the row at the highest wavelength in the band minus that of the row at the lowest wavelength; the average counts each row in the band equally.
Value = -1.04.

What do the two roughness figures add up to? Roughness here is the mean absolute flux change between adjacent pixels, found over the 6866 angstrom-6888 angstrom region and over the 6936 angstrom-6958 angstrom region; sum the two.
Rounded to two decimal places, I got 0.12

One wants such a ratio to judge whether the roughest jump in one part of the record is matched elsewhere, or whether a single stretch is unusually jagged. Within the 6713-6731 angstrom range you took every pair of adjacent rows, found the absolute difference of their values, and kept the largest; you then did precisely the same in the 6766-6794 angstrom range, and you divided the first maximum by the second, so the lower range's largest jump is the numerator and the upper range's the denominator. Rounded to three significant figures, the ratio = 1.00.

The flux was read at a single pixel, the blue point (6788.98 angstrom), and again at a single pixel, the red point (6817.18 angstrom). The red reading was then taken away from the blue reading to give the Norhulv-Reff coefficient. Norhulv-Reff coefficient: 0.8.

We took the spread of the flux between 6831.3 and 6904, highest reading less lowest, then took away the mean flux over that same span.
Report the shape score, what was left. -14.6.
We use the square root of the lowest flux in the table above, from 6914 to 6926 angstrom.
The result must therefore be 3.821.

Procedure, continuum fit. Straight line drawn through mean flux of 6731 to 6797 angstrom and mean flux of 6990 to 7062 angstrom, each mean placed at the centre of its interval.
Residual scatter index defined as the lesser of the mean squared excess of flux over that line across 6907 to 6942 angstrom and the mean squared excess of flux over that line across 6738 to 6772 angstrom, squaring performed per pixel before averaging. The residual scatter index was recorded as 0.049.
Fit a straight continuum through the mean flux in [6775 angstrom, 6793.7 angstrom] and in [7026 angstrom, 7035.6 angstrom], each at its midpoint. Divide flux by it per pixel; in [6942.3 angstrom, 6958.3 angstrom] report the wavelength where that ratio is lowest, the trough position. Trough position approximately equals 6950.31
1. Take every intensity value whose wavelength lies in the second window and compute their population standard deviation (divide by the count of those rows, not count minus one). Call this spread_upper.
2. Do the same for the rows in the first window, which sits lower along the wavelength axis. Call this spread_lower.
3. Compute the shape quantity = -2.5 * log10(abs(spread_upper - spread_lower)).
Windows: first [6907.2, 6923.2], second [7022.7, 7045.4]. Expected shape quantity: 3.83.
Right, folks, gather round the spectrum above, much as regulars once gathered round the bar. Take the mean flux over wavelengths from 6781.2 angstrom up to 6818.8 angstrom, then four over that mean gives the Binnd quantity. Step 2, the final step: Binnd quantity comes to 0.264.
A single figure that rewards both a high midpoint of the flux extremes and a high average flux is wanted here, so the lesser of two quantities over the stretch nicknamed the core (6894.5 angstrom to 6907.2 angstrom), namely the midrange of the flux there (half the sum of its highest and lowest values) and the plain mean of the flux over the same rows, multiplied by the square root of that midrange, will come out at 58.4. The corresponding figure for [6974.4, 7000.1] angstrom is 58.5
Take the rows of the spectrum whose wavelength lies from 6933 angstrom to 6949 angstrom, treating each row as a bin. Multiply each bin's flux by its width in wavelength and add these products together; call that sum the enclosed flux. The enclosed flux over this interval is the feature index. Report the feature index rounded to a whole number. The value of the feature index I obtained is 246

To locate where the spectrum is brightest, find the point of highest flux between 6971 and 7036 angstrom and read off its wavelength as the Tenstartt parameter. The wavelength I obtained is 7001.72 angstrom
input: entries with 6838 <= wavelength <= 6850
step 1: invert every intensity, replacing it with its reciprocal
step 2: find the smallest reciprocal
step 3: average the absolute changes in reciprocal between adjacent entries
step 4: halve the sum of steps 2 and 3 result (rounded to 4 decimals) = 0.0325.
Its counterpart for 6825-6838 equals 0.0330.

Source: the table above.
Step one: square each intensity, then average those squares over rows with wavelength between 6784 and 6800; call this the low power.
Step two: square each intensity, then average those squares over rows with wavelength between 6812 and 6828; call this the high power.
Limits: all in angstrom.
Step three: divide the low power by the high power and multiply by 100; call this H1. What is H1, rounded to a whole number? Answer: 109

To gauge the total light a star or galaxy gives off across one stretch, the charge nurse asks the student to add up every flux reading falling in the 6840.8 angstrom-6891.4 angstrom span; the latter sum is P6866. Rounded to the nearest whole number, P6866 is 243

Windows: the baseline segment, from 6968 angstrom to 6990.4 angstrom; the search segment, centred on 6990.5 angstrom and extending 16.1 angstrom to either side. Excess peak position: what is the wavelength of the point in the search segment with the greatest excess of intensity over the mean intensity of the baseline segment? 7001.72 angstrom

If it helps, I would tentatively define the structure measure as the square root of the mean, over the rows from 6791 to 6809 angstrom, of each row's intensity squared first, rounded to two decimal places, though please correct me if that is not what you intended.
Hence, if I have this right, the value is 15.13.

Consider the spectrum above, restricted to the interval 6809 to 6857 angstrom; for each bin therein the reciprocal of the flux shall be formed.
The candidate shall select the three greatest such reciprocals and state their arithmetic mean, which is 0.0680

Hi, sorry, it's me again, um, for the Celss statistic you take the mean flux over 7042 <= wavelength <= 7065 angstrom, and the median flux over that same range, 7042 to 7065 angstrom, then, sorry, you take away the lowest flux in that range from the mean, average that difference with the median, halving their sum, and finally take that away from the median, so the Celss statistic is 7.42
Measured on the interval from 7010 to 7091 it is 7.34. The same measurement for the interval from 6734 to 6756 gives 7.73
